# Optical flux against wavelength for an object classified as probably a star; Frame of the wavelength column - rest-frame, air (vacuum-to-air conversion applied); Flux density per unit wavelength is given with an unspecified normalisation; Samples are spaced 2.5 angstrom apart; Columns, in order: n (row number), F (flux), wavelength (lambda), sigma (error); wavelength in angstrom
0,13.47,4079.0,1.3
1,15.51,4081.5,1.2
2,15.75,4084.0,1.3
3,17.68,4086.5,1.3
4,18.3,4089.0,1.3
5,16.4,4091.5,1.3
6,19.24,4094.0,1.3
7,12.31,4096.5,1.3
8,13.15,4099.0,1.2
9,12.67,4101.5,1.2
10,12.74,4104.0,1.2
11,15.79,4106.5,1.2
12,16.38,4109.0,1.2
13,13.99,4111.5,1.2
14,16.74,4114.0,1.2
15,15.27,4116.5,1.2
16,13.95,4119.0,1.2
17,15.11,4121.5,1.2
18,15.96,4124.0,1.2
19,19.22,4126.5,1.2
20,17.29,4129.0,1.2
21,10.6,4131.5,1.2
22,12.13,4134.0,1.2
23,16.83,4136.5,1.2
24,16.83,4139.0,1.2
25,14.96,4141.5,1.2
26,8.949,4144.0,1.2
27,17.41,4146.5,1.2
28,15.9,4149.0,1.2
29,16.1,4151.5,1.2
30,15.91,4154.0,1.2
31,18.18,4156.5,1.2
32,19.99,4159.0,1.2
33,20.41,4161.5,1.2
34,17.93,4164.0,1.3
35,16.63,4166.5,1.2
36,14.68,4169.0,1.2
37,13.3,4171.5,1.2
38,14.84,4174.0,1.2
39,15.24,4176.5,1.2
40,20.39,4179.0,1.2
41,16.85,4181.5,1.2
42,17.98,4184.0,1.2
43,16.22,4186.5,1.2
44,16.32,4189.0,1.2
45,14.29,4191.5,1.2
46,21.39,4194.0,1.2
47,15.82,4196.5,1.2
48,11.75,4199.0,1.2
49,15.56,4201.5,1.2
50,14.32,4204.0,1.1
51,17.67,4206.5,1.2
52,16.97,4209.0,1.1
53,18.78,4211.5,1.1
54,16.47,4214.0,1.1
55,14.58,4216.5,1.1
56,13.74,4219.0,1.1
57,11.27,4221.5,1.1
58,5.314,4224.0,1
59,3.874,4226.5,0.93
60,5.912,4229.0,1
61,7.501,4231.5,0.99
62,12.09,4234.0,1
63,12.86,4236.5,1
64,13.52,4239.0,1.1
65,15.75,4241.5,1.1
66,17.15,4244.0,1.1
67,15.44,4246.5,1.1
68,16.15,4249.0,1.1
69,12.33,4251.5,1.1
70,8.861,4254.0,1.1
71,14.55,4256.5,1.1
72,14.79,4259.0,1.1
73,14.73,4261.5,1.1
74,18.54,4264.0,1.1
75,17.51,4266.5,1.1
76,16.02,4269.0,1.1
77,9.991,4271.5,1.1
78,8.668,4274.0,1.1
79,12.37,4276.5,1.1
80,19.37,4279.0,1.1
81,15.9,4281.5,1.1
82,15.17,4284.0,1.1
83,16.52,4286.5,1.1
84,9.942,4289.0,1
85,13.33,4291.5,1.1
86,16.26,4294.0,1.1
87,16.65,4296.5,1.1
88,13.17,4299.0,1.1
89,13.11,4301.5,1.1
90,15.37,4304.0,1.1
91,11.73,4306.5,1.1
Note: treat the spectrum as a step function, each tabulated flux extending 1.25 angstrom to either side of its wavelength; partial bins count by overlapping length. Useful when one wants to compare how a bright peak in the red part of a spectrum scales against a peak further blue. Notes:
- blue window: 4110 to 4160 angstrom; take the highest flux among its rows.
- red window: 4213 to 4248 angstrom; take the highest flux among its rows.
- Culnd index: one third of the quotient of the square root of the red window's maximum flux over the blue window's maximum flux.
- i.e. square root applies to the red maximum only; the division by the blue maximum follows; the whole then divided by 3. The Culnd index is 0.069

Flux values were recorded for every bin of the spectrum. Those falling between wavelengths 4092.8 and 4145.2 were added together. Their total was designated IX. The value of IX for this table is 310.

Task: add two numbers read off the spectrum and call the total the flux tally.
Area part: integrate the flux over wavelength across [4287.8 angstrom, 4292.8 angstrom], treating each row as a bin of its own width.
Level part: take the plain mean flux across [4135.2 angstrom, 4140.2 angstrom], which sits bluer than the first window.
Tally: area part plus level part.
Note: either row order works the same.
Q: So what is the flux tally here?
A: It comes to 75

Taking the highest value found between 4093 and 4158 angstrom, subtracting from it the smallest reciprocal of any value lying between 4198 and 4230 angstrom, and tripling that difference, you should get 57.6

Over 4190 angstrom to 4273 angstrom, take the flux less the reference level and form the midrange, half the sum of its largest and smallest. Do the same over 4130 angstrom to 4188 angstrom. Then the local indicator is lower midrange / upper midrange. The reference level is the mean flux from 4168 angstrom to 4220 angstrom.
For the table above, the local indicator 0.40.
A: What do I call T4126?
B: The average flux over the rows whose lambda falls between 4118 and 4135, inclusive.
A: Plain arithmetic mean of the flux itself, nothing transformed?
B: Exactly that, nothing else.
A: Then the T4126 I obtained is 14.9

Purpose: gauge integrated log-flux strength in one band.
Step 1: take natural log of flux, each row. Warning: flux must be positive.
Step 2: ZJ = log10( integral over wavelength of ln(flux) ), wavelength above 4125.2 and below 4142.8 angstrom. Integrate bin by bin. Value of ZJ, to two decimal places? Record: 1.68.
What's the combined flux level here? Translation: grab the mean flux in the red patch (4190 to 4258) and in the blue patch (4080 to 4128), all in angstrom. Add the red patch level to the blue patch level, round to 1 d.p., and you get 29.1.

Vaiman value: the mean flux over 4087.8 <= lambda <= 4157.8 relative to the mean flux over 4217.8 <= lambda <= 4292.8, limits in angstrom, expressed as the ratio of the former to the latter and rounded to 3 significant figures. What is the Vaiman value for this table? 1.18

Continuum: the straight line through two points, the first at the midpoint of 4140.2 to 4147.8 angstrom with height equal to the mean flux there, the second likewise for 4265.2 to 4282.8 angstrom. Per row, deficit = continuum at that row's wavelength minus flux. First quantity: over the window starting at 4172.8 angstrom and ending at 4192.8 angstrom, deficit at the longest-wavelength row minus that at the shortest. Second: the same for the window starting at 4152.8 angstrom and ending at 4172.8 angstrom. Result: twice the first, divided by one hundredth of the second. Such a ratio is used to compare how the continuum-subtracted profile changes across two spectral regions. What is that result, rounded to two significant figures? 46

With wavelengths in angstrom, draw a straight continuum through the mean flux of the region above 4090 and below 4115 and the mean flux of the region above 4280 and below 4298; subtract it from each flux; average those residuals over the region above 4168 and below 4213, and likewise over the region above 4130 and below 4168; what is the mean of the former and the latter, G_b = 1.2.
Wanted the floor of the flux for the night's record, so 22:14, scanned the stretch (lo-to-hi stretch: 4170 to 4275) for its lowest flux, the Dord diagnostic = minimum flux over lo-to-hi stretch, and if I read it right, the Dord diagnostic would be 3.874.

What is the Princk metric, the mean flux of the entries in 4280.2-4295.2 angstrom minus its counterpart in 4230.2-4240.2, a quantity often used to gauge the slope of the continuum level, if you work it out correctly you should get 3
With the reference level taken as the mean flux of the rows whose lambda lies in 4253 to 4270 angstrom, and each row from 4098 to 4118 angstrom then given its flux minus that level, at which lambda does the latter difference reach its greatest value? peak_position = 4114.0 angstrom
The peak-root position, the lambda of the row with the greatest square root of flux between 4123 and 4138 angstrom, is 4126.5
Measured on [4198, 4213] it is 4211.5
